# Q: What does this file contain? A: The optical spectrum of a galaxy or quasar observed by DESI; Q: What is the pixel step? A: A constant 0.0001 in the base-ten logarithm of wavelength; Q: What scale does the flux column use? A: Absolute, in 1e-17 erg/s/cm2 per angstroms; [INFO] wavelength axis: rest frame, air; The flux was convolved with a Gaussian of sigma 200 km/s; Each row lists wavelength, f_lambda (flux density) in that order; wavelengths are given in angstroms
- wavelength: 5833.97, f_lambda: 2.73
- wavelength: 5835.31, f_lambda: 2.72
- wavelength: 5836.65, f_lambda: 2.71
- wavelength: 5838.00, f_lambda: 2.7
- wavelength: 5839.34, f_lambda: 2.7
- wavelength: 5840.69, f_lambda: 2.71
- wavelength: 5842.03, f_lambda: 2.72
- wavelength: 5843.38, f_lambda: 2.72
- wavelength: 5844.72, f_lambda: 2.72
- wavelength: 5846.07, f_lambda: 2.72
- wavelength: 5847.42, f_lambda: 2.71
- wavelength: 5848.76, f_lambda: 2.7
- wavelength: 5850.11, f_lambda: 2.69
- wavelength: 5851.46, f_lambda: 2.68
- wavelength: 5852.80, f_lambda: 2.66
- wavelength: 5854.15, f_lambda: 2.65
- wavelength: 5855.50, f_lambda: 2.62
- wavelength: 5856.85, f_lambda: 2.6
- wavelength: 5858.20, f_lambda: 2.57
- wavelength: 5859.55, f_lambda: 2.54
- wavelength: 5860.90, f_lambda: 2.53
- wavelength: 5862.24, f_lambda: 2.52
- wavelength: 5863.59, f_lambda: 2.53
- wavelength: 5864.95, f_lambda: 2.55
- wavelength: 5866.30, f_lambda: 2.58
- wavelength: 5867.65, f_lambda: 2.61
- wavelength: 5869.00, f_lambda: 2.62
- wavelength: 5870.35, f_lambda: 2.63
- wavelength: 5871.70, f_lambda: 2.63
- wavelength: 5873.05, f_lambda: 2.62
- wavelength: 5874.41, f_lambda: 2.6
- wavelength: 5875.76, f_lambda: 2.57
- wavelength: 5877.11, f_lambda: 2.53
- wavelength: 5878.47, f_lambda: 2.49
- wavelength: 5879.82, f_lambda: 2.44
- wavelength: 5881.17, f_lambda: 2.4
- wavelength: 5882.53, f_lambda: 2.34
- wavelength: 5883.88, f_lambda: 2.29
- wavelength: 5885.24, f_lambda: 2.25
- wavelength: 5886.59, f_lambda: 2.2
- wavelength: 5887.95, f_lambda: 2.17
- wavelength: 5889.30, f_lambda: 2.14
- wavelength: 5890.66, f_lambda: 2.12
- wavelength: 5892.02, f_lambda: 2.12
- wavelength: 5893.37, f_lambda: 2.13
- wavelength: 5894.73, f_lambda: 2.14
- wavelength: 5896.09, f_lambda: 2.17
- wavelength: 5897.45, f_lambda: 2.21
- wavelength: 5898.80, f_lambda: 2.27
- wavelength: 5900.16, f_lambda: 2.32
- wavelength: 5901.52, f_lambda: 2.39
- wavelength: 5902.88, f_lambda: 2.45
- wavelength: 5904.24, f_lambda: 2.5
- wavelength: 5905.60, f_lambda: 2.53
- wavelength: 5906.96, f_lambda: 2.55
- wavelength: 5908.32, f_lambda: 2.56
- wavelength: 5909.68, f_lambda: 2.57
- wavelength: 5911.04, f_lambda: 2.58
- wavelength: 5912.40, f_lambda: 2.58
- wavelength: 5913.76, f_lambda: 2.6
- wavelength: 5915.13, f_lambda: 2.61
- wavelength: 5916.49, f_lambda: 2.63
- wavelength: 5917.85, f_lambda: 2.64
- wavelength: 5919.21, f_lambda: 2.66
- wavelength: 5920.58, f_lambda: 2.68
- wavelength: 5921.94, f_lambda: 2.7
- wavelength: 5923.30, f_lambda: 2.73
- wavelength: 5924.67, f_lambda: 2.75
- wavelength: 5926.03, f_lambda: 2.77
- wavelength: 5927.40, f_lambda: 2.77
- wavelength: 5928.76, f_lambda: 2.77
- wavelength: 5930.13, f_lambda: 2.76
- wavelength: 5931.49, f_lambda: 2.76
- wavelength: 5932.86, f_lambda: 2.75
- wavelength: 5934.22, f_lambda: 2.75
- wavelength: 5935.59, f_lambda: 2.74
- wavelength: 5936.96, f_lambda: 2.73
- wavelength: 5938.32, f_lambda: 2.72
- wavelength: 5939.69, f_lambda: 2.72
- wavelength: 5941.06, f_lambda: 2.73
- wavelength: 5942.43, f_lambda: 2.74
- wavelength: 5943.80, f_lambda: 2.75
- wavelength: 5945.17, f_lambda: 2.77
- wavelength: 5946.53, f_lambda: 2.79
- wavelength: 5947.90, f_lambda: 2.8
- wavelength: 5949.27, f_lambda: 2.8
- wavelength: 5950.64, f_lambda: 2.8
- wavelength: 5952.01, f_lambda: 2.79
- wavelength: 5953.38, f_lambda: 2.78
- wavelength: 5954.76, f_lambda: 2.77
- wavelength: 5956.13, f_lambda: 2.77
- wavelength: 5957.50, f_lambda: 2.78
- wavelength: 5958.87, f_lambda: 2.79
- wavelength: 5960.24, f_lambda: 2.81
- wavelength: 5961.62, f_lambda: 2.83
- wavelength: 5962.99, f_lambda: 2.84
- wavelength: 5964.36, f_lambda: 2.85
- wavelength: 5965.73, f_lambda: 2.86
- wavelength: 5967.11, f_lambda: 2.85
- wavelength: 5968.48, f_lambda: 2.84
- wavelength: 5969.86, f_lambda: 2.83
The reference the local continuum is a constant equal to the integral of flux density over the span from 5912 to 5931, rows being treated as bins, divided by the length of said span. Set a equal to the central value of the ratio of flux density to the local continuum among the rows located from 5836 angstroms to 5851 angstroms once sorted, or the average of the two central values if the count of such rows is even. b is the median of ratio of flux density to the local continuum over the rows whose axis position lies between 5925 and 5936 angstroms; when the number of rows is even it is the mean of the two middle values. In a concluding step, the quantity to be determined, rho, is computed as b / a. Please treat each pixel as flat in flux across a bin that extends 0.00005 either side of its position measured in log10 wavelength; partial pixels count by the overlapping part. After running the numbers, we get 1.02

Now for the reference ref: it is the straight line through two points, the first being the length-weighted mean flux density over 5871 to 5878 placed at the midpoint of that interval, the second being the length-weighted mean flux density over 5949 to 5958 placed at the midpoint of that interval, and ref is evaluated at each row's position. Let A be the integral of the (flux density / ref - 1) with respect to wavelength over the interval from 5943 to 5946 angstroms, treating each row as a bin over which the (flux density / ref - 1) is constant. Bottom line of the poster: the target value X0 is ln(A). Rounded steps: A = 0.00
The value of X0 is -6.8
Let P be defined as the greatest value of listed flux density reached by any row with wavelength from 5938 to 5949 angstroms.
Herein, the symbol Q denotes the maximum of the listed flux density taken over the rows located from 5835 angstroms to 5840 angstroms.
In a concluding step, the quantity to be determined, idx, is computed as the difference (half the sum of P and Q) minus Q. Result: 0.04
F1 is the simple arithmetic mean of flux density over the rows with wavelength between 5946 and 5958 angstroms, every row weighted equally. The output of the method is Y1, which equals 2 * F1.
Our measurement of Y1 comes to 5.6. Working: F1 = 2.79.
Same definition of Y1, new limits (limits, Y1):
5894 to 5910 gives 4.8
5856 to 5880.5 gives 5.1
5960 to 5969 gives 5.7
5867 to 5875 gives 5.2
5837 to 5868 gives 5.3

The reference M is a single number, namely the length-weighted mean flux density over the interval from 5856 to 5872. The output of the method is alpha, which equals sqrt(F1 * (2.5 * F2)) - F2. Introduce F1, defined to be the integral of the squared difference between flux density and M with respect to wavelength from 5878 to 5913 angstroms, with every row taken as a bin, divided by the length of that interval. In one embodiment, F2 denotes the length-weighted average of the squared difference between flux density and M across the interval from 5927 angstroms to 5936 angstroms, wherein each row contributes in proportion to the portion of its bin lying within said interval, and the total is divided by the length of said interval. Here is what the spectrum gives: 0.049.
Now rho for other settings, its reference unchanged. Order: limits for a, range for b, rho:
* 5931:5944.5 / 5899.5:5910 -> 0.92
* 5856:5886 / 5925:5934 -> 1.09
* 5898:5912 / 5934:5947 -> 1.09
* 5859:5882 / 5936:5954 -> 1.09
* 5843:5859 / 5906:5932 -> 0.99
